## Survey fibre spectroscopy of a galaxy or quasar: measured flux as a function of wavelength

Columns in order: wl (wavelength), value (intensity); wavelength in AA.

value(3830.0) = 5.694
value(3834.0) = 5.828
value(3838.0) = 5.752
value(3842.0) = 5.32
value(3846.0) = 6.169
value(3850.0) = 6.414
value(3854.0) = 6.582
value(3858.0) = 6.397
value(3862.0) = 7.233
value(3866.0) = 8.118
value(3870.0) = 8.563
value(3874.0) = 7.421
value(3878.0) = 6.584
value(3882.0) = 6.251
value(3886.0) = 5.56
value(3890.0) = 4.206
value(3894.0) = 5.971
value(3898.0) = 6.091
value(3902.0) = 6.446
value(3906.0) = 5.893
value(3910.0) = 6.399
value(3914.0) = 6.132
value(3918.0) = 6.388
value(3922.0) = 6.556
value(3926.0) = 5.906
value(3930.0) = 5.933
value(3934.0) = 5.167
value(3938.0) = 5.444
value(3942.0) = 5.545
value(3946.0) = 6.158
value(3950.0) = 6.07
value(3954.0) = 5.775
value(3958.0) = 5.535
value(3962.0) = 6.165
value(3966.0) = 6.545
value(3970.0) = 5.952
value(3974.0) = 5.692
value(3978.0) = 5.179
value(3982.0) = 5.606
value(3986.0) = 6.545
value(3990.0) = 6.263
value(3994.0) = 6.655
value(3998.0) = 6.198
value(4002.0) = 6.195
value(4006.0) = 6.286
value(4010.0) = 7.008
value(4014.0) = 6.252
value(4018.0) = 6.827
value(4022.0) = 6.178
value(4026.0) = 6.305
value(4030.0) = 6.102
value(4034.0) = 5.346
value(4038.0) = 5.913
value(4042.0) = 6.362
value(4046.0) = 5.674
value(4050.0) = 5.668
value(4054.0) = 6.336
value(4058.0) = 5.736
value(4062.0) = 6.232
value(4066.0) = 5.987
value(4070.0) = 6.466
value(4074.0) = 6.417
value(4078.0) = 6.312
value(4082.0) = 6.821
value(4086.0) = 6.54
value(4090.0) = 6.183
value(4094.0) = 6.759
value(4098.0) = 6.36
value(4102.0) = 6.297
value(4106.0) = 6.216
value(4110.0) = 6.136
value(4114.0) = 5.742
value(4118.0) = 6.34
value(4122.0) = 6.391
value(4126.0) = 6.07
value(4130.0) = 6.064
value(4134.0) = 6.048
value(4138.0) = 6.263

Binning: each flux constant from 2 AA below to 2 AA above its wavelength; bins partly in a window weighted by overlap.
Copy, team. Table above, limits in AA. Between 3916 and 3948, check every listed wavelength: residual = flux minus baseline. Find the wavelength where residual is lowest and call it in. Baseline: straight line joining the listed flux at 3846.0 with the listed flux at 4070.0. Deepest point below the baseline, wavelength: 3934.0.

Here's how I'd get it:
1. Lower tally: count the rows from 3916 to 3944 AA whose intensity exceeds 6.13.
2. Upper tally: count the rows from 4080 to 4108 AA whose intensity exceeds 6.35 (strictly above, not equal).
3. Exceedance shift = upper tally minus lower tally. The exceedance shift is 2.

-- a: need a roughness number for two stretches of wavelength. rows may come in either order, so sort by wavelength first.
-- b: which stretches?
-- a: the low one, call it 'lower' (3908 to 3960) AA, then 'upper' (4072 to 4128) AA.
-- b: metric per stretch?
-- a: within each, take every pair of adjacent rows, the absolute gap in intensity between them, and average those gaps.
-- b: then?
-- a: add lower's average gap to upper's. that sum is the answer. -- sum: 0.61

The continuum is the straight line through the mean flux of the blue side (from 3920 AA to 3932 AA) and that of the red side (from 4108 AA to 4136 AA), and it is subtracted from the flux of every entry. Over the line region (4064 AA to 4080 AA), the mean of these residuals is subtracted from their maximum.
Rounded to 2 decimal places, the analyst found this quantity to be 0.17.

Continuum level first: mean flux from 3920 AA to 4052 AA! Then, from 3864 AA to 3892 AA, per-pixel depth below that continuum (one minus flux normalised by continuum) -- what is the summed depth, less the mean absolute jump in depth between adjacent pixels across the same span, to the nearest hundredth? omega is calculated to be -0.88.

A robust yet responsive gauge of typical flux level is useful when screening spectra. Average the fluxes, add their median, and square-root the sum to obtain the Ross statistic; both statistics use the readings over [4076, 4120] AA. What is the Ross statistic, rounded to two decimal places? 3.56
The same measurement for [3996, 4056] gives 3.52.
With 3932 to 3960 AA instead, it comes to 3.35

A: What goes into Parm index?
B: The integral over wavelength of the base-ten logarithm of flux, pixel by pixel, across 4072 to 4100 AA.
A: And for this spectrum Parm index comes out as 22.7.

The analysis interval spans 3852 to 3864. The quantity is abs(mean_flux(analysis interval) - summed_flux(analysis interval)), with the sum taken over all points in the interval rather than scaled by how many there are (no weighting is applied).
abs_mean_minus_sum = 13.5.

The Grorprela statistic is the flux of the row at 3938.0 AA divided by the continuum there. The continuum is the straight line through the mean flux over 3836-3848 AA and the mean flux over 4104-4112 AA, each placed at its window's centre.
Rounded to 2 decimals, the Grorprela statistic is 0.92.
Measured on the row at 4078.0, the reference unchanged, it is 1.03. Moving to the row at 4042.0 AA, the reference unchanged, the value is 1.05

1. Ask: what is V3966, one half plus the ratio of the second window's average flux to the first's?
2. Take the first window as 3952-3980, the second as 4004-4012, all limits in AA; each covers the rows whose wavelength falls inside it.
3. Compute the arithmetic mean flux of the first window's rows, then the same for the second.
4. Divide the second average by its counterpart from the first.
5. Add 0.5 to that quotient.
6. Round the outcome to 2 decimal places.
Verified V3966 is 1.64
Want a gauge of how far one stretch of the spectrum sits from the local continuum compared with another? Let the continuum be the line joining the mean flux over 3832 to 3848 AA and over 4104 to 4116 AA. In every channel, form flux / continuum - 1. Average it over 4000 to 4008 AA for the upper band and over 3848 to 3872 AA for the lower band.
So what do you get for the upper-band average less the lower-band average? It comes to -0.19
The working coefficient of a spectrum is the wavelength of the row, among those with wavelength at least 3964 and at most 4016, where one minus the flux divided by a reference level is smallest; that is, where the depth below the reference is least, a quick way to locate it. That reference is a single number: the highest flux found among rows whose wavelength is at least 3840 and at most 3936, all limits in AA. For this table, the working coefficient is 4010.0 AA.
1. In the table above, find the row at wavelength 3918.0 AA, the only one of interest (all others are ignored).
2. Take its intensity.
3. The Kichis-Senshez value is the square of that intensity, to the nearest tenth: 40.8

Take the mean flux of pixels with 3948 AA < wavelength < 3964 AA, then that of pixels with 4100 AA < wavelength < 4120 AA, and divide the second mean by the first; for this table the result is 1.04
